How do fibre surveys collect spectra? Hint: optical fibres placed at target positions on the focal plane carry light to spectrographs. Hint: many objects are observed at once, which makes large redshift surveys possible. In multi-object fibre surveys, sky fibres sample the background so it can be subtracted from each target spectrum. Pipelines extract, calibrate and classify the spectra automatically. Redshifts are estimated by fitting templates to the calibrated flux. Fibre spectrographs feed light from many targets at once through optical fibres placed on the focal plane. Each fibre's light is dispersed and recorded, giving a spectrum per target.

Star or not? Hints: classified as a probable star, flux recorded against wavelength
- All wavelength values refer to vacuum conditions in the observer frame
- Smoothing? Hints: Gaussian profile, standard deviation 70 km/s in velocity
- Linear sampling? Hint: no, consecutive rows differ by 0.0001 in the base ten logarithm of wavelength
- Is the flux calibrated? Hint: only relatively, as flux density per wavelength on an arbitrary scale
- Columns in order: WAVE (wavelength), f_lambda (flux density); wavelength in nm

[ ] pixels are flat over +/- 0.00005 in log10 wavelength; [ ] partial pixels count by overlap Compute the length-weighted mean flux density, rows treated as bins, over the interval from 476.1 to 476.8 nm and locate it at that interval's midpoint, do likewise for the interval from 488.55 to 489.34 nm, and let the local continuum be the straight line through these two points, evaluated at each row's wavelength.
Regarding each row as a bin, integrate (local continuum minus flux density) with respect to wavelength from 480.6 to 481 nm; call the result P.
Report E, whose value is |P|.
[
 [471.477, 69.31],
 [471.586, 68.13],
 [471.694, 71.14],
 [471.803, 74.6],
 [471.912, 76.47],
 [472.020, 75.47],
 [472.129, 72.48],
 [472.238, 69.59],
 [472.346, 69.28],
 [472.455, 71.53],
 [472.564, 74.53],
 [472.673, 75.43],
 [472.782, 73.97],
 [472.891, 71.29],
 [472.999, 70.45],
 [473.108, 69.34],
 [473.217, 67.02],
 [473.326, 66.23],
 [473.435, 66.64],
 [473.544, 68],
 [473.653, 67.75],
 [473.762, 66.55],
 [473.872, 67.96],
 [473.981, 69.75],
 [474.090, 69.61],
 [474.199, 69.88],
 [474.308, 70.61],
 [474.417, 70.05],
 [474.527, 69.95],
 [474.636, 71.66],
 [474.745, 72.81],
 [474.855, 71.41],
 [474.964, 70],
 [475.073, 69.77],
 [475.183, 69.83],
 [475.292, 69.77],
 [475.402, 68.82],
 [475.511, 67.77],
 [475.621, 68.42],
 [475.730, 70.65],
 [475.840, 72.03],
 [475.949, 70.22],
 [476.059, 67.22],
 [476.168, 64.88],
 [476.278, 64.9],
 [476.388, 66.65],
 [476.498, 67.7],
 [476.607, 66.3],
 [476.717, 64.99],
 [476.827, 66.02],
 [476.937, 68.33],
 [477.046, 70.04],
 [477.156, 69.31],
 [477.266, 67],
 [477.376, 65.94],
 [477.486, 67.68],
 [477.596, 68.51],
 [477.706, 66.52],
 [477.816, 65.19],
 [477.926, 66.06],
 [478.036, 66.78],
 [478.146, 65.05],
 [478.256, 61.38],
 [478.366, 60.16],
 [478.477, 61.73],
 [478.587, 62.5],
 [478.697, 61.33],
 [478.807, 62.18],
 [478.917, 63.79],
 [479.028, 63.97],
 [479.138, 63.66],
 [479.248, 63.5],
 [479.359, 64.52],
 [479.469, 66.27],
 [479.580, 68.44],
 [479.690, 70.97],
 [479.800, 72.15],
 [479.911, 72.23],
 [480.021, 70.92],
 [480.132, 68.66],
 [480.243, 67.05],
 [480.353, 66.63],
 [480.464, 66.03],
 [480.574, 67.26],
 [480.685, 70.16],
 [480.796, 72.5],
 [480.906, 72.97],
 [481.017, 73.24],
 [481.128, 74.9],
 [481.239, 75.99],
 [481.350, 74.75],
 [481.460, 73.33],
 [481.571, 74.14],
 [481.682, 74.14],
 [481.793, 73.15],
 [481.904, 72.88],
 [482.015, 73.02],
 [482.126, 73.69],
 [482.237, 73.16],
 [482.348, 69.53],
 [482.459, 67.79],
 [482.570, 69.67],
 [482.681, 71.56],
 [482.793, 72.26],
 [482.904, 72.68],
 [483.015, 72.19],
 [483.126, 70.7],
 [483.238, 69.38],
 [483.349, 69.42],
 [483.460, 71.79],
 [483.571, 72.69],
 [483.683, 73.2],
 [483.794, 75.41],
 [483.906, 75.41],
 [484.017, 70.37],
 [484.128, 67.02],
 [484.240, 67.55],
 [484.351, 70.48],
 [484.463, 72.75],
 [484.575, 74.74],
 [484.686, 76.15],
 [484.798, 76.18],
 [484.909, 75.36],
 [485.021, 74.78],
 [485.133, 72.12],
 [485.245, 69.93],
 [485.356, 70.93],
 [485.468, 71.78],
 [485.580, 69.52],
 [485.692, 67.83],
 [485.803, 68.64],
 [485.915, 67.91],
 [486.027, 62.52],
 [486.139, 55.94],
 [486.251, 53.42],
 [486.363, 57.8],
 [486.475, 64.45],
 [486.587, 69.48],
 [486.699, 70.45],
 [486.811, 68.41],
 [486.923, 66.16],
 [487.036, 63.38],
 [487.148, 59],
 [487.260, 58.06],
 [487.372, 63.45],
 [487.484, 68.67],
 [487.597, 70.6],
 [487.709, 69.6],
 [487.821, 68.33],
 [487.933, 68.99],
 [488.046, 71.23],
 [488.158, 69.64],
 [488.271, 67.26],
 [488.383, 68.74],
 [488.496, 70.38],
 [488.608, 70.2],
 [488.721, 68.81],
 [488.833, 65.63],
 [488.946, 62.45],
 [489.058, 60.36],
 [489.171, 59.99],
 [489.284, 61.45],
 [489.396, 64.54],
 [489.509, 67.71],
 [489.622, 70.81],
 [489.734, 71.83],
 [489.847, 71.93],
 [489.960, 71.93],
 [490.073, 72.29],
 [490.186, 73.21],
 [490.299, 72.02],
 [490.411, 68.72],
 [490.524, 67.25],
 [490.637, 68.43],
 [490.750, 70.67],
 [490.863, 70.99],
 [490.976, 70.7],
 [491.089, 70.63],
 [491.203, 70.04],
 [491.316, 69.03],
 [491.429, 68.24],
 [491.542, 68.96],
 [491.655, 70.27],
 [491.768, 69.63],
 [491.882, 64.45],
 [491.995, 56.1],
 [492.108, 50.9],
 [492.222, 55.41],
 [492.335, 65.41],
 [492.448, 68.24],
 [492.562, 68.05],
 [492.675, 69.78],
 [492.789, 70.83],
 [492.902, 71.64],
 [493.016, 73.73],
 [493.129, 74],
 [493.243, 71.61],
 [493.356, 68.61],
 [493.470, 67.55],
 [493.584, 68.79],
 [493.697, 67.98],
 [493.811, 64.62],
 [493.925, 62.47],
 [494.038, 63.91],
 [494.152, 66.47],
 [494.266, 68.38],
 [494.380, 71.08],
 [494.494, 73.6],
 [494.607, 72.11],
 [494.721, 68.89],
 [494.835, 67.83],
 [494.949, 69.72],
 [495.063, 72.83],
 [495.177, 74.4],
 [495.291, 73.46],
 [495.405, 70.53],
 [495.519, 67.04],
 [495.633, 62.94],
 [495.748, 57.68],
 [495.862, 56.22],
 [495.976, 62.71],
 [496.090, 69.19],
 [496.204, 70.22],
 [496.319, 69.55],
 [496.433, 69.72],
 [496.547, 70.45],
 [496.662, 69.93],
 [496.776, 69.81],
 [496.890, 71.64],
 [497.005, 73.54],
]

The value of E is 2.5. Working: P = -2.5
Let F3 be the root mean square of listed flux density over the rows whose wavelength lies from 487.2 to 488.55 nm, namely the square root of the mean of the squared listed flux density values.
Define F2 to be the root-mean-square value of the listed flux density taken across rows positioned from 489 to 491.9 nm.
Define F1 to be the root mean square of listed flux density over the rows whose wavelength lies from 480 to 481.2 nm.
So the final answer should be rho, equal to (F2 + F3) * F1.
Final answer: 9588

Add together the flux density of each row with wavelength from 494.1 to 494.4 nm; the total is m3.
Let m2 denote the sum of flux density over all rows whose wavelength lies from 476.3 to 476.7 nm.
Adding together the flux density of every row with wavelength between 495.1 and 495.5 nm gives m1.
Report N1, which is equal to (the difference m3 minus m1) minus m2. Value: -213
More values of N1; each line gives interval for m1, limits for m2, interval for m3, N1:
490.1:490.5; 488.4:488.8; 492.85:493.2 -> -204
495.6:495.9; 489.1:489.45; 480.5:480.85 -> -153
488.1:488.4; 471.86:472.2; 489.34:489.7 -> -227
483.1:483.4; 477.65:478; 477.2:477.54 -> -207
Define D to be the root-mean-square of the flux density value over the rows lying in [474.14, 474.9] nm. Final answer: 70.9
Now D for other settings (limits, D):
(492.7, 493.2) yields 72.6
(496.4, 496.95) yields 70.3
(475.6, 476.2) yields 68.9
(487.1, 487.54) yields 62.4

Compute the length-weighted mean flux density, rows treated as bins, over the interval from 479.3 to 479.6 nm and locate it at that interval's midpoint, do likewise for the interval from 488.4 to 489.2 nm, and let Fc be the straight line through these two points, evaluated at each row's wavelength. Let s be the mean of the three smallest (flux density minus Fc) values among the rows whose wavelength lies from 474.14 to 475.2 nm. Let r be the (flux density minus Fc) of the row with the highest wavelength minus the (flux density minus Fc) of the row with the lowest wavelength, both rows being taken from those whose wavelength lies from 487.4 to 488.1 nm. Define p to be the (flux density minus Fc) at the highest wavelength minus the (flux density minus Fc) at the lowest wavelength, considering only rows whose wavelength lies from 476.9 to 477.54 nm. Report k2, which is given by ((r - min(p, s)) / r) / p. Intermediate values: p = -0.6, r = 2.6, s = 3.8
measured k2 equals -2.0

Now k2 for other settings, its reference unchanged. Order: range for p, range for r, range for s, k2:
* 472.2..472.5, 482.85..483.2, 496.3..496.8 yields 1.0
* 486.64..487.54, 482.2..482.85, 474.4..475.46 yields 0.6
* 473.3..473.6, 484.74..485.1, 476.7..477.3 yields 0.6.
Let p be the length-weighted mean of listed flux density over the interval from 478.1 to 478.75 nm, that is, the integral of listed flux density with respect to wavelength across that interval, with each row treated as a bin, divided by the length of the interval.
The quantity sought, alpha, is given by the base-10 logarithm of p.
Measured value 1.79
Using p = 62.0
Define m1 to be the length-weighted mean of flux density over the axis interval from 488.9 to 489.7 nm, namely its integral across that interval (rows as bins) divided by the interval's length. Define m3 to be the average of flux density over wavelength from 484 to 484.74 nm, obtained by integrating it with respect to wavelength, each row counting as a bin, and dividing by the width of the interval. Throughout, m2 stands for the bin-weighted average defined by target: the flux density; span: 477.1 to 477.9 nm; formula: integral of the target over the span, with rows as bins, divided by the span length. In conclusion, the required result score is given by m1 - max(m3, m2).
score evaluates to -7.1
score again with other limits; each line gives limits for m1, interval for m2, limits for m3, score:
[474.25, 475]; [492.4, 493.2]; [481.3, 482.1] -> -2.7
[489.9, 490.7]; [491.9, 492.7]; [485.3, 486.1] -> 2.3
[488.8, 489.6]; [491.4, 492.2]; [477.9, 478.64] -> -0.2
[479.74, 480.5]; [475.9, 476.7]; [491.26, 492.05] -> 2.5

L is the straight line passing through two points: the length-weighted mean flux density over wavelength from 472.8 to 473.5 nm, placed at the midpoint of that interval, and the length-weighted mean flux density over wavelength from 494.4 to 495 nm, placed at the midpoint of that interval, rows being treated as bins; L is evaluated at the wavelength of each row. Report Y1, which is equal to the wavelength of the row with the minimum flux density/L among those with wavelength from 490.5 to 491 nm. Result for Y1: 490.524 nm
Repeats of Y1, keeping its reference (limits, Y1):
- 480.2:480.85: 480.464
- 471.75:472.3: 472.238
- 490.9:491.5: 491.429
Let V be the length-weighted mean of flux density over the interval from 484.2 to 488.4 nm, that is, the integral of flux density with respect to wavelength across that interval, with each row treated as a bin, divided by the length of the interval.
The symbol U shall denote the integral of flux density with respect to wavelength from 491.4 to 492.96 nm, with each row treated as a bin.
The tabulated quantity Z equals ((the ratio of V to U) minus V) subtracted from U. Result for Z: 169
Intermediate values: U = 102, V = 67.9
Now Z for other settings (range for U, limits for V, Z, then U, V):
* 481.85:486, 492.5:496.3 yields 365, 297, 68.4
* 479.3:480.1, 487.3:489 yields 122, 55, 68.2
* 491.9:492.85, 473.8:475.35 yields 129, 60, 70.1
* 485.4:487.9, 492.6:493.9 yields 233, 163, 69.7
